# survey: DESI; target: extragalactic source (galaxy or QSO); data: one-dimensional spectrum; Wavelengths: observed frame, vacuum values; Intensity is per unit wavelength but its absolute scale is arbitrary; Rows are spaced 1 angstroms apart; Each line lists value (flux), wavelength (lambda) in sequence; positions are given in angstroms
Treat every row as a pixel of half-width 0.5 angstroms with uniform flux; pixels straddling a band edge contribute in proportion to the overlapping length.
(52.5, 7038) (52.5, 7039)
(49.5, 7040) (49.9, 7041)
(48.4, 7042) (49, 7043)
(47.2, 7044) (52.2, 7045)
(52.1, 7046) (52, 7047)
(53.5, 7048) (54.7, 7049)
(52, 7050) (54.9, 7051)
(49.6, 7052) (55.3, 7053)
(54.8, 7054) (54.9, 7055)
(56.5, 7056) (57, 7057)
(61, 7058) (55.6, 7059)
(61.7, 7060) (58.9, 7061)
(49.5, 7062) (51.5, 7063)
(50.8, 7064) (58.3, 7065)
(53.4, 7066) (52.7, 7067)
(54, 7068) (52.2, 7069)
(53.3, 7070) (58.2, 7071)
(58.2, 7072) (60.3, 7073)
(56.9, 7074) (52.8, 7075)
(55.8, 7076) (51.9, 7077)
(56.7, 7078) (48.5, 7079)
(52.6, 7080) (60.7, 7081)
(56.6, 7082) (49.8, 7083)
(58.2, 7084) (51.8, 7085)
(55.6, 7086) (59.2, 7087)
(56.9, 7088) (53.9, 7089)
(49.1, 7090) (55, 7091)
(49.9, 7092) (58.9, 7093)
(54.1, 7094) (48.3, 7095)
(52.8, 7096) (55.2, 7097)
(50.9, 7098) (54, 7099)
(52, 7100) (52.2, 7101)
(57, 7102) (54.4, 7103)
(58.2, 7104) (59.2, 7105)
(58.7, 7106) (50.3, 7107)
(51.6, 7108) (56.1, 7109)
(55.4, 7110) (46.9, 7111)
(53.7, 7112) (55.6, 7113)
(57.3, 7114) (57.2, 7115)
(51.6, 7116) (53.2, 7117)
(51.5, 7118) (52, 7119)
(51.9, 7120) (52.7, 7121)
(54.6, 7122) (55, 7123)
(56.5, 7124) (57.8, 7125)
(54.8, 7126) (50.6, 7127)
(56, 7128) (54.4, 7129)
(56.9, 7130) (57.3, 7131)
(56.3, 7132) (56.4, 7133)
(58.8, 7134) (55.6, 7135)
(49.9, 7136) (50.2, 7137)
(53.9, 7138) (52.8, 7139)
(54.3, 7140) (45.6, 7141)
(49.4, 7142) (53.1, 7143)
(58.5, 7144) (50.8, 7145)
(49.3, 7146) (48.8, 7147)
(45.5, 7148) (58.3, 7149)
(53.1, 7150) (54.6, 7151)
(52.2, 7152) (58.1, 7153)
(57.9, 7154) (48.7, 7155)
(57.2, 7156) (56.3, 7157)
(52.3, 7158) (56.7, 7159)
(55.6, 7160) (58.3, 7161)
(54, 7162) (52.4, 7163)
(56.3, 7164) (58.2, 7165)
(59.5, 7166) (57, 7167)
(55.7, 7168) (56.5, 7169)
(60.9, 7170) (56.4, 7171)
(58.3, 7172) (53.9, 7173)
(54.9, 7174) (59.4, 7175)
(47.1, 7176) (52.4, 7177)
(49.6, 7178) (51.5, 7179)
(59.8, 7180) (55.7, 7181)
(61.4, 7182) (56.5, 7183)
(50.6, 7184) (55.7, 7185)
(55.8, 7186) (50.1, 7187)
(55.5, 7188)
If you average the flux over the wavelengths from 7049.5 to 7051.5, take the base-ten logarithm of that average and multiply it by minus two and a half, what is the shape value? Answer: -4.32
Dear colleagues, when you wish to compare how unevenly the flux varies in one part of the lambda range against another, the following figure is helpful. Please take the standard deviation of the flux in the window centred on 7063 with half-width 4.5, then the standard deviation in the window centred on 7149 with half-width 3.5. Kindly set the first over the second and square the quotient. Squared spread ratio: 1.0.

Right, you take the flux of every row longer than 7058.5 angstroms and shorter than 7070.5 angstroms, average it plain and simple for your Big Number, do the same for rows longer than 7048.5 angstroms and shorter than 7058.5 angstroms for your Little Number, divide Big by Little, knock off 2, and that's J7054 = -1.01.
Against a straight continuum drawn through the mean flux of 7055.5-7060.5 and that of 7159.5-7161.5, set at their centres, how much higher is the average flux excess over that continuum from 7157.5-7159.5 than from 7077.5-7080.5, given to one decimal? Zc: 3.0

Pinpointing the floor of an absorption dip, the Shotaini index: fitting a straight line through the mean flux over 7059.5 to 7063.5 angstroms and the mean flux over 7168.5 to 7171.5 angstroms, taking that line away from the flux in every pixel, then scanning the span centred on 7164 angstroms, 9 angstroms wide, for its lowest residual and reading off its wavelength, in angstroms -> 7163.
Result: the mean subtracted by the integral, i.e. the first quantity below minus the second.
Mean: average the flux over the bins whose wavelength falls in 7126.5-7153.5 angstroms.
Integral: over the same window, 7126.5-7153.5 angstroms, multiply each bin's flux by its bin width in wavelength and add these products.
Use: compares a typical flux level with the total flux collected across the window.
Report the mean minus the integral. -1387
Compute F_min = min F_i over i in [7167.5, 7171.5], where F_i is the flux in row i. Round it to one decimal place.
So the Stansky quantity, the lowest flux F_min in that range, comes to 55.7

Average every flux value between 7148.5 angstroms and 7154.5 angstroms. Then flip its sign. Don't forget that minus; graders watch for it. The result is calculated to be -55.7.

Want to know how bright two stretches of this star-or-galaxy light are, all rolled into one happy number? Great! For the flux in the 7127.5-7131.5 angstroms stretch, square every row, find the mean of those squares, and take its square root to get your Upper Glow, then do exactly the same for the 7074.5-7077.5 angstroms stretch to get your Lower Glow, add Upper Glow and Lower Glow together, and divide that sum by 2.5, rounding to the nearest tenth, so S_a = 43.9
